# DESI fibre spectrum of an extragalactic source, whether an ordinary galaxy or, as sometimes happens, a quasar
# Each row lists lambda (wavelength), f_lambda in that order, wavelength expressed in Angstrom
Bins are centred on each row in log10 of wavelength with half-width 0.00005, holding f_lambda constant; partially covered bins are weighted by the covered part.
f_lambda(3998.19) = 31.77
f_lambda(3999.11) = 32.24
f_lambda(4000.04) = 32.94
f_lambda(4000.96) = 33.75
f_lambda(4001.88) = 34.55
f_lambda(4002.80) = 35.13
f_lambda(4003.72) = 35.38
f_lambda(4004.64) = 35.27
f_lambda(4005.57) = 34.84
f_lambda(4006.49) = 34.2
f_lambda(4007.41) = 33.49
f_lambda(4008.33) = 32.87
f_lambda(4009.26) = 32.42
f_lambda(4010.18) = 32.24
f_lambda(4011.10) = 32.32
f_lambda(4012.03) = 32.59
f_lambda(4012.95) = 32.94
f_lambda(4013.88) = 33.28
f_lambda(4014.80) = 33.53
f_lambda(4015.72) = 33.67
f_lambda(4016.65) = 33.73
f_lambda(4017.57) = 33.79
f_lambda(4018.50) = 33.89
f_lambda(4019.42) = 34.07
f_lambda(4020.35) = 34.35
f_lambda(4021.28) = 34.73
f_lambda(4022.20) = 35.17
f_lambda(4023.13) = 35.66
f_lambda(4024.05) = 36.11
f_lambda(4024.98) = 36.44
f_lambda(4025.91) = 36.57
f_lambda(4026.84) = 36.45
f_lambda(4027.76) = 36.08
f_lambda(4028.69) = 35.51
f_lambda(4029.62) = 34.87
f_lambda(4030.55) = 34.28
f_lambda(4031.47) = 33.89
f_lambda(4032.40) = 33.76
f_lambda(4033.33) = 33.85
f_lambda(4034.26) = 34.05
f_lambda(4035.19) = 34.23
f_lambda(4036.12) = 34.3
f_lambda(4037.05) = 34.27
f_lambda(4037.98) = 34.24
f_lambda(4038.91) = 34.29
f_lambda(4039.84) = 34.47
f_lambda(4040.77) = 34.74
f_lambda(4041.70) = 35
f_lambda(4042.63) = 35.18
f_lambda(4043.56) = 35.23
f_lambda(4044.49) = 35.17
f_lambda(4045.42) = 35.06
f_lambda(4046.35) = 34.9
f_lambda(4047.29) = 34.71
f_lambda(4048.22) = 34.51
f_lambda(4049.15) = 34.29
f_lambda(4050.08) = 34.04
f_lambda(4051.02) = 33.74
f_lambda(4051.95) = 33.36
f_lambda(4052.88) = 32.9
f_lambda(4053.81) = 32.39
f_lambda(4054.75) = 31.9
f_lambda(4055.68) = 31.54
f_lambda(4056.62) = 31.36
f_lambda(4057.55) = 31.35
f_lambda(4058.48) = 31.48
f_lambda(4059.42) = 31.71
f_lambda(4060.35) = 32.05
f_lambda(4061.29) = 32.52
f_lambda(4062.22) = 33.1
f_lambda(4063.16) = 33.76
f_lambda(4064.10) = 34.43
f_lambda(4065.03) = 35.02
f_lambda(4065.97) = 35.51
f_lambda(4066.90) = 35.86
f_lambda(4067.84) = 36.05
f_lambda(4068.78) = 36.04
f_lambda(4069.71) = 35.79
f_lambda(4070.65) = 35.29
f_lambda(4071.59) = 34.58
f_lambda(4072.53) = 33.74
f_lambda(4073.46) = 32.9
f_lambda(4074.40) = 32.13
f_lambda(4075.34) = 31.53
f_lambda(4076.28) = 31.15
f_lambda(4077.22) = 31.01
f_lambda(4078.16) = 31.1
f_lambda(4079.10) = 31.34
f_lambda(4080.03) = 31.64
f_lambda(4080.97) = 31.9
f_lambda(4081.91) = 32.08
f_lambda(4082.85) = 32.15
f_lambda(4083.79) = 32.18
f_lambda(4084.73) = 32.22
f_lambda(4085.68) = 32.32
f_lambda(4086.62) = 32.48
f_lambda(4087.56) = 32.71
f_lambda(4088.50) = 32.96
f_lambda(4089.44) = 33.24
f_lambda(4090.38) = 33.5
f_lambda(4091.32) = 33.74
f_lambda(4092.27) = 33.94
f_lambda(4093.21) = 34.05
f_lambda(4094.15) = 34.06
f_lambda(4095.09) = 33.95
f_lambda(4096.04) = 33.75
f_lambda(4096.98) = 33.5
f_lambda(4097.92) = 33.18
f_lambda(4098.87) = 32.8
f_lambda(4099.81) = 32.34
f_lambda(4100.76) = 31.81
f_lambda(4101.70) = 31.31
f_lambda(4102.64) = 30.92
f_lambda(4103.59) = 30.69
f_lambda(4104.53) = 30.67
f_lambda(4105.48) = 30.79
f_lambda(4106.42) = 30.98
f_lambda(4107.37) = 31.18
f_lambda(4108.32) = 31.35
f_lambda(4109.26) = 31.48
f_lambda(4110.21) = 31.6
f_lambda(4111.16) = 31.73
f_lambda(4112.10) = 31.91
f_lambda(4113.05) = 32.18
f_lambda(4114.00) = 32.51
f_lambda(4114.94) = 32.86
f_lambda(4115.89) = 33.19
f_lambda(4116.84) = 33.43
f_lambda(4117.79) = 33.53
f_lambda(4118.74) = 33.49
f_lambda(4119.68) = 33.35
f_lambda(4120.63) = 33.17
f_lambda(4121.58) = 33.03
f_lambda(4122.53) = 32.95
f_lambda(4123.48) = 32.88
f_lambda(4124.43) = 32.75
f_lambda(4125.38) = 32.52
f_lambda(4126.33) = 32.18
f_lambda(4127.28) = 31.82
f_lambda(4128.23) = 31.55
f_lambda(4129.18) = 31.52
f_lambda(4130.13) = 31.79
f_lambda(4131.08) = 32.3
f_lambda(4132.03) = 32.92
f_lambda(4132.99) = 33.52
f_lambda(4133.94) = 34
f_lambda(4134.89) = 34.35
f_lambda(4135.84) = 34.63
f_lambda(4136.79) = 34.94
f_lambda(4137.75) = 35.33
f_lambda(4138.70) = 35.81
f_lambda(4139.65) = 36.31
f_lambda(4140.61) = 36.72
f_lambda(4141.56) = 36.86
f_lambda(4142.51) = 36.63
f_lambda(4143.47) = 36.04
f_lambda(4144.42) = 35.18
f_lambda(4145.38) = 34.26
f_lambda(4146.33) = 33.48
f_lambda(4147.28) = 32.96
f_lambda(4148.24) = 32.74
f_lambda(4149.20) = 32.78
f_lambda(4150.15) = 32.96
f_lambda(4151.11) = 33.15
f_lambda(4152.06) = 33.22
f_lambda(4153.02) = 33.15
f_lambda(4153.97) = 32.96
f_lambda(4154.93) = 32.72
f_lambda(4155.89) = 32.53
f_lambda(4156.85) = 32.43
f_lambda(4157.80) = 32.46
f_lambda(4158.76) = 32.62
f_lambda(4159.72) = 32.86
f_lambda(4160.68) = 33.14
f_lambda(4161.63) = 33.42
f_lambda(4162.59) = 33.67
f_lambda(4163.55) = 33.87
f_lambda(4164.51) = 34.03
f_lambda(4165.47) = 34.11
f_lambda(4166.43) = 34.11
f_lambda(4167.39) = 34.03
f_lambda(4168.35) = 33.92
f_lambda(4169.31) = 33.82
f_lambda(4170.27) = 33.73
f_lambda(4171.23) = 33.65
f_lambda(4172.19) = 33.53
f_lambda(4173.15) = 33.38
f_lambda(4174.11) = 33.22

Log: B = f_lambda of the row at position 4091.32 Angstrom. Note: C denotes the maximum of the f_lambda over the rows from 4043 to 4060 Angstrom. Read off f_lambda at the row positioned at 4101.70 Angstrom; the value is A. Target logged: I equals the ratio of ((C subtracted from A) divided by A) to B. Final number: -0.0037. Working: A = 31.31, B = 33.74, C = 35.23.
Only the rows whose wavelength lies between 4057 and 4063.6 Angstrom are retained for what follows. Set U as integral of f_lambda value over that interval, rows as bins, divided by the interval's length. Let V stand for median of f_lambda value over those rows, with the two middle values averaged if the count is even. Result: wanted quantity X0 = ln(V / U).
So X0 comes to -0.007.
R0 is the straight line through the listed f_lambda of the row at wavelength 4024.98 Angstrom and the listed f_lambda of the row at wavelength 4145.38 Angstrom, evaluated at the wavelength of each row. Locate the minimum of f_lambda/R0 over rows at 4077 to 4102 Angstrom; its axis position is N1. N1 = 4077.22 Angstrom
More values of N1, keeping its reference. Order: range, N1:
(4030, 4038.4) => 4032.40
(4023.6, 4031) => 4030.55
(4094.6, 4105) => 4104.53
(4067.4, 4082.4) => 4077.22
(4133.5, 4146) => 4133.94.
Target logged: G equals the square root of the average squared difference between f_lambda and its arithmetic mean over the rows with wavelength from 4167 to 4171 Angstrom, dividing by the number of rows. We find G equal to 0.11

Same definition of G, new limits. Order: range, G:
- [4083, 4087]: 0.12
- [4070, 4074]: 0.90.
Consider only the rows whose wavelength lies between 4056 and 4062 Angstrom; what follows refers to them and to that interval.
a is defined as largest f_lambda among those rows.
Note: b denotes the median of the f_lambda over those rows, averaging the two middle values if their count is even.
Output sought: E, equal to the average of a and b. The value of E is 32.1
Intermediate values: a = 32.52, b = 32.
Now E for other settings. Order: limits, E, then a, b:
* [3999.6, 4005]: 35.1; 35.38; 35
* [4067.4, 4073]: 35.8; 36.05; 36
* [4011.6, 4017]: 33.6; 33.73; 33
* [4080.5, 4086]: 32.2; 32.32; 32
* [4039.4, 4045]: 35.2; 35.23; 35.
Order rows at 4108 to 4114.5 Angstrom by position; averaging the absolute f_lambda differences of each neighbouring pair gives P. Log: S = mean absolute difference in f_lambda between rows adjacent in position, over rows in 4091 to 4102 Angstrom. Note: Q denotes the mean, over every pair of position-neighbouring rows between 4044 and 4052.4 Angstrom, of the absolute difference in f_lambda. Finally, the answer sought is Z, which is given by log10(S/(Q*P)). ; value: 0.80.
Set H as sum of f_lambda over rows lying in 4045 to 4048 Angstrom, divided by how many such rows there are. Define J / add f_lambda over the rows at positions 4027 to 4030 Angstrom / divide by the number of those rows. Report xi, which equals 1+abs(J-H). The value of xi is 1.6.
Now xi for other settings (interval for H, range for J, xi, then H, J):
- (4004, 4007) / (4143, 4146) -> 1.4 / 34.8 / 35.2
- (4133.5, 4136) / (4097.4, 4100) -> 2.6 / 34.3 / 32.8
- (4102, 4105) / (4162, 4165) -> 4.1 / 30.8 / 33.9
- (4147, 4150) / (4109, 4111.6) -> 2.2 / 32.8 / 31.6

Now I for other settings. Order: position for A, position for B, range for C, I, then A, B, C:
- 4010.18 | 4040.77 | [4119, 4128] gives -0.0010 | 32.24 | 34.74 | 33.35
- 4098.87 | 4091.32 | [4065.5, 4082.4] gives -0.0029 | 32.8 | 33.74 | 36.05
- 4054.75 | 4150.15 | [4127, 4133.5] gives -0.0015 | 31.9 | 32.96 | 33.52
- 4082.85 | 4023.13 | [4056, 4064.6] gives -0.0020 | 32.15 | 35.66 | 34.43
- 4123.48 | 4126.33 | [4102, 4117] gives -0.0005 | 32.88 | 32.18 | 33.43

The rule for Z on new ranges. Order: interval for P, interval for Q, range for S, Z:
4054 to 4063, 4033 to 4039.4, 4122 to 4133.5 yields 1.07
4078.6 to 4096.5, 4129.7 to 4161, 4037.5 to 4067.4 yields 0.71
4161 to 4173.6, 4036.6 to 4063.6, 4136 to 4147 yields 1.23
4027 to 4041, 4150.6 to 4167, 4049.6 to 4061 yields 0.90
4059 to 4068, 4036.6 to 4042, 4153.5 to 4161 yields 0.37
